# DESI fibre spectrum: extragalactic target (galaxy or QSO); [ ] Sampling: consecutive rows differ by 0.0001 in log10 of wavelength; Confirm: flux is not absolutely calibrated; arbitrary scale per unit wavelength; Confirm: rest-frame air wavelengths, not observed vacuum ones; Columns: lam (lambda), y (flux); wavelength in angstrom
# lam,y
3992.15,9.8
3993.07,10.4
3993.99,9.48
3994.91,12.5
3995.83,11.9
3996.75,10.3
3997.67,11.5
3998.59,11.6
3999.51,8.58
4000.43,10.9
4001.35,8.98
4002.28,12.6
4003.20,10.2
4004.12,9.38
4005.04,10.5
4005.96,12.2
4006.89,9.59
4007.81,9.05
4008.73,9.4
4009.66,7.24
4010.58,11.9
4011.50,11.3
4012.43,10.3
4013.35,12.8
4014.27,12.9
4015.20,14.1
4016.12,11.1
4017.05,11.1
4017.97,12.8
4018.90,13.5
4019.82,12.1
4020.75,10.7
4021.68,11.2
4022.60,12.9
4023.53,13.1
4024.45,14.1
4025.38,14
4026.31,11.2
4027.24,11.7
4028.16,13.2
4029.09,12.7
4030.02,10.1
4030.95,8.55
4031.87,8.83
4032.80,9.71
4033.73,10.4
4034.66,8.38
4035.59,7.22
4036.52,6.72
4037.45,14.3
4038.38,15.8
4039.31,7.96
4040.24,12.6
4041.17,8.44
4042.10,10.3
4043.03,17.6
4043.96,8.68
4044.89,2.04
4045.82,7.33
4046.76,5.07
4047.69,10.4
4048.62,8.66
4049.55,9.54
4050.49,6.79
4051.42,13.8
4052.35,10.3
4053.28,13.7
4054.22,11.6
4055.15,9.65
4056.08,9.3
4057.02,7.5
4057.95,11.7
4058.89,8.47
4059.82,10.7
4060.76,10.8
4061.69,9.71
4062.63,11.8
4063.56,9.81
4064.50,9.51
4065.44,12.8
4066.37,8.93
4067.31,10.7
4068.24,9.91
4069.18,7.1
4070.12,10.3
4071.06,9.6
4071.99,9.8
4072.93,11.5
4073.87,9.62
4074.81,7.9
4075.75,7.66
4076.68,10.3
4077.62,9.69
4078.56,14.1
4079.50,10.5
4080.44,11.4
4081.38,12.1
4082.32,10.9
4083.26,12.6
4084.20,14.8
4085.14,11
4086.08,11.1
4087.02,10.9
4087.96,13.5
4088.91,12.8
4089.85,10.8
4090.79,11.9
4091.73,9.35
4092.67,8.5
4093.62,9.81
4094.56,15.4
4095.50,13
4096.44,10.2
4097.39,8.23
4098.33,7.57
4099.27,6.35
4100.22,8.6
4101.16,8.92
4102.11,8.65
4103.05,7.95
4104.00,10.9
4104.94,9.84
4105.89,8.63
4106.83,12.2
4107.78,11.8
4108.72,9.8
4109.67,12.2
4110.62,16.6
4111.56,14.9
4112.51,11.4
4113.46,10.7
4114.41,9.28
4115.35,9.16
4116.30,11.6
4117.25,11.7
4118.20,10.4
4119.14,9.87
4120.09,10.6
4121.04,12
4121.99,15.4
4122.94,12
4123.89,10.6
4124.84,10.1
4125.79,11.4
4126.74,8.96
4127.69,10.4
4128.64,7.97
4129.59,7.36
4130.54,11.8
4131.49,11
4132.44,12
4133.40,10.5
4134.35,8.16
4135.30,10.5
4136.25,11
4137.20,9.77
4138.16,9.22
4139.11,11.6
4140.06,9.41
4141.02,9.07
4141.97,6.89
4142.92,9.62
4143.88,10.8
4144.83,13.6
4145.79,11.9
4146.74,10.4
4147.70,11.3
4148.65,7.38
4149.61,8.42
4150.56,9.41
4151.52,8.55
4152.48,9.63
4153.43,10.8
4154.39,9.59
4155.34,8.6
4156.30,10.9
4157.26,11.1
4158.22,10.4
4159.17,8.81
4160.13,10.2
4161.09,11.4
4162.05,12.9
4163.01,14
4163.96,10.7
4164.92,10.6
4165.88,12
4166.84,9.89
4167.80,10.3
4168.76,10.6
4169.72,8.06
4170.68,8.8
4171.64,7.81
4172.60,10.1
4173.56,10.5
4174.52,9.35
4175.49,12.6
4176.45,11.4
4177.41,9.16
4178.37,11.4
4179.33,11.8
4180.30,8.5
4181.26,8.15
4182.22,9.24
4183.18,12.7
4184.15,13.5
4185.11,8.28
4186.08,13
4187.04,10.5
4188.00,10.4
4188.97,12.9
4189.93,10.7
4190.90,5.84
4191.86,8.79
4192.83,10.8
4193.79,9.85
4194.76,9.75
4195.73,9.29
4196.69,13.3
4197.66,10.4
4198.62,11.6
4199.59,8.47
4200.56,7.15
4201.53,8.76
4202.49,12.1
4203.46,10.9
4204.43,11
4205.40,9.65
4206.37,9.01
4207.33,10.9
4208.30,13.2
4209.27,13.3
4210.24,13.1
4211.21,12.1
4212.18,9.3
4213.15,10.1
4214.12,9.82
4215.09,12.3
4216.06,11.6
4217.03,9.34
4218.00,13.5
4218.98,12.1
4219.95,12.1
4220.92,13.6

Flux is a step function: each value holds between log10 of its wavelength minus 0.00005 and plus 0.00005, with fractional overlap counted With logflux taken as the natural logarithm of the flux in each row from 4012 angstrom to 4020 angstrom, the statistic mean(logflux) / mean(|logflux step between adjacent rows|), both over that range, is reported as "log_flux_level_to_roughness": 23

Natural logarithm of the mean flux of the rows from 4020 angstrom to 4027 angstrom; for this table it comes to 2.52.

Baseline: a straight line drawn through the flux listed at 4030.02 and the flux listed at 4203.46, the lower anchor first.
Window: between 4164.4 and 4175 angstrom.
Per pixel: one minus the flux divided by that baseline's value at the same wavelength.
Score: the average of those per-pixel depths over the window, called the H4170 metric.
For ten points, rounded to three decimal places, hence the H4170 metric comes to 0.086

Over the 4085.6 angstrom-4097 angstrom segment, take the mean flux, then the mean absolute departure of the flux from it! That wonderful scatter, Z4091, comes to 1.57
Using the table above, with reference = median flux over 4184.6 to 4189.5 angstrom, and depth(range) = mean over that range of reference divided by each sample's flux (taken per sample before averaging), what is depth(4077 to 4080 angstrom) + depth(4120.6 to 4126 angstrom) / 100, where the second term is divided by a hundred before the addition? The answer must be 0.95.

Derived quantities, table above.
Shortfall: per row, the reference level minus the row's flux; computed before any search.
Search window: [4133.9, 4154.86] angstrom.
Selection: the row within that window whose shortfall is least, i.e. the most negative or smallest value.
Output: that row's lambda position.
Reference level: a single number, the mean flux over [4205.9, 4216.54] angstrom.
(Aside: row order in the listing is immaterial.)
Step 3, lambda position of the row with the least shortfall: 4144.83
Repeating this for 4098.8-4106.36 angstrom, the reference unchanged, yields 4104.00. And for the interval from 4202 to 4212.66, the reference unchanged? 4209.27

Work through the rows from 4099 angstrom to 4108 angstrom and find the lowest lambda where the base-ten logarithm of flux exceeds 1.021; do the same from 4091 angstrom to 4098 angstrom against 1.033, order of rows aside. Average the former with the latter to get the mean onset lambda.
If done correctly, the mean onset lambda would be 4099.3 angstrom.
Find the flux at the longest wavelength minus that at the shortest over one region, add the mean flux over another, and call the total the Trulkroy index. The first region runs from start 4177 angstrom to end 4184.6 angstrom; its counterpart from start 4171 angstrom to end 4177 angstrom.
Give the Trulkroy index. 14.6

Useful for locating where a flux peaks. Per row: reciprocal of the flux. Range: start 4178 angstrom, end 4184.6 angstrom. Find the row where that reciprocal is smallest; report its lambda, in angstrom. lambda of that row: 4184.15 angstrom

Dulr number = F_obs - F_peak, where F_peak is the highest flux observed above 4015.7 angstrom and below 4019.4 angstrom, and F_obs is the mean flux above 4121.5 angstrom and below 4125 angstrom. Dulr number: -1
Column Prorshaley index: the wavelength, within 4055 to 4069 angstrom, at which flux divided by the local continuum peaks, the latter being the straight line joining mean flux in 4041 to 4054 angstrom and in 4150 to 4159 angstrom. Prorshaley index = 4065.44 angstrom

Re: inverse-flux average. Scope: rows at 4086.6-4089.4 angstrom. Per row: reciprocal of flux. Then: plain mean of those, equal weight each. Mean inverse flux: 0.081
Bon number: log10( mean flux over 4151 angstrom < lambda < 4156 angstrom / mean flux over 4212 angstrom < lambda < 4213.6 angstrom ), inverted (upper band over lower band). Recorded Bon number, 0.01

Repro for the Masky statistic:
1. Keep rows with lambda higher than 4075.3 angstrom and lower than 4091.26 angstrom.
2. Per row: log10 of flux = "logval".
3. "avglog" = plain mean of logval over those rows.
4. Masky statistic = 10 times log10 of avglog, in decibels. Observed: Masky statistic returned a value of 0.24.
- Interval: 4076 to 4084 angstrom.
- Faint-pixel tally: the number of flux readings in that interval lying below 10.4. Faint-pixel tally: 2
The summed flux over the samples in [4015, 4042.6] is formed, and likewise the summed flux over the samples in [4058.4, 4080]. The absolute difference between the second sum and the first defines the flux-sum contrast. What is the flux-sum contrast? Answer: 108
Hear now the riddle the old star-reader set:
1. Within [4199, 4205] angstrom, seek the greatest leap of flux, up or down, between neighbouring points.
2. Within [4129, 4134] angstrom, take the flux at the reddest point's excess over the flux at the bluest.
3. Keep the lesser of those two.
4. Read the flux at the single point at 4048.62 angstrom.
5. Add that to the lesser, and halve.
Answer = 5.9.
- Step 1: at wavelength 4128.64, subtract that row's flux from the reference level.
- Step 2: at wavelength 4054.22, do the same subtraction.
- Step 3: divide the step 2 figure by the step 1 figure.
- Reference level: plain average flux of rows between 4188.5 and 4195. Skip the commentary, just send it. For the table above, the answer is -1.0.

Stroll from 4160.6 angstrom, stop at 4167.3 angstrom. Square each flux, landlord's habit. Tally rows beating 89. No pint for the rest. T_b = 7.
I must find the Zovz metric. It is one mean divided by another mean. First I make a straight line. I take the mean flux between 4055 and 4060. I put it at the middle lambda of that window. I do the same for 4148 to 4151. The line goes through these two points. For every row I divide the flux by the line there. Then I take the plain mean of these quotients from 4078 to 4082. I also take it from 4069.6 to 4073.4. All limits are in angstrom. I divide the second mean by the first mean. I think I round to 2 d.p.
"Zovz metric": 0.85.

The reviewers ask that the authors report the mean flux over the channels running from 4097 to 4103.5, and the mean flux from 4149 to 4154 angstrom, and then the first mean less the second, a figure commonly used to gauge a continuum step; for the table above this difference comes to -1.3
